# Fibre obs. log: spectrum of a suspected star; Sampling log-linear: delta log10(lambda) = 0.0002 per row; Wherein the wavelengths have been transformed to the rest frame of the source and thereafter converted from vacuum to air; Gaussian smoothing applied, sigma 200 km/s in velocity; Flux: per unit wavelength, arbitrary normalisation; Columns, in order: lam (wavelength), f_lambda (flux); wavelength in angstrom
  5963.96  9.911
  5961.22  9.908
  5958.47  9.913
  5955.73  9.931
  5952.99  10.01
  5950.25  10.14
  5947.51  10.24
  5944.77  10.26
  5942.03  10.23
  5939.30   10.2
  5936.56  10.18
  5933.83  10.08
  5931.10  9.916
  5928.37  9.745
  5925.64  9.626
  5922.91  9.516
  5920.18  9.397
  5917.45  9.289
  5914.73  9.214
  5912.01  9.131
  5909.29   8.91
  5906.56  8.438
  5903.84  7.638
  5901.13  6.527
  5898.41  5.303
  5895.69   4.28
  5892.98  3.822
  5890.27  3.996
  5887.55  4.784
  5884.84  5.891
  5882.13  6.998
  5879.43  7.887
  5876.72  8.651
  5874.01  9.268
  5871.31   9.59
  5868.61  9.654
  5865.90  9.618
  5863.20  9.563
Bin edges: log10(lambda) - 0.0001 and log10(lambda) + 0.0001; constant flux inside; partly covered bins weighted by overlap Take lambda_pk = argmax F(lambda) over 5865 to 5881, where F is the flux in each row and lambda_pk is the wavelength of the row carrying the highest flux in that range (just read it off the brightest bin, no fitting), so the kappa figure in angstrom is 5868.61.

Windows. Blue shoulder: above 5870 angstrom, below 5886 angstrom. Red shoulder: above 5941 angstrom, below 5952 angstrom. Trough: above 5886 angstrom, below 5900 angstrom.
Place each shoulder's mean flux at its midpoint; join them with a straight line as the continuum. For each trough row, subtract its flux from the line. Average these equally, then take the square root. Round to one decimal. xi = 2.0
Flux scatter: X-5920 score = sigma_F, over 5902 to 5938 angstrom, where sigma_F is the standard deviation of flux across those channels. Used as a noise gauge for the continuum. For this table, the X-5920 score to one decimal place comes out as 0.7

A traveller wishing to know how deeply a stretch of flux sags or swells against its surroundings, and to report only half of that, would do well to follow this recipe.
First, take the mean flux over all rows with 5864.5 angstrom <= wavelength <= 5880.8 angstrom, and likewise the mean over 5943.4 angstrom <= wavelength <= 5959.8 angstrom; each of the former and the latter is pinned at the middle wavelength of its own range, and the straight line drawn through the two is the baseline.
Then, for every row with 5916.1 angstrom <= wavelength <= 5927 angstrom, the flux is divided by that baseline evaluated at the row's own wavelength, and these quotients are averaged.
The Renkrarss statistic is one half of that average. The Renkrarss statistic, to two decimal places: 0.49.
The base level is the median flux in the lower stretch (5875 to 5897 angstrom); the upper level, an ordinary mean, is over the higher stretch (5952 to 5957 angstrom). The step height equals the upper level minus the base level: 4.6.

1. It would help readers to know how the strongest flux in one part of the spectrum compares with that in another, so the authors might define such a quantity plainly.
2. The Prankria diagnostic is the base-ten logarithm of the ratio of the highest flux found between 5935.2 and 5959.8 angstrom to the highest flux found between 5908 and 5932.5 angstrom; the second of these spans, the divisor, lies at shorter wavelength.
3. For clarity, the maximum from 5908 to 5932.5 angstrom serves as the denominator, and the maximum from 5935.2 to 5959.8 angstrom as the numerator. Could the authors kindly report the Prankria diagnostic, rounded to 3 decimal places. 0.015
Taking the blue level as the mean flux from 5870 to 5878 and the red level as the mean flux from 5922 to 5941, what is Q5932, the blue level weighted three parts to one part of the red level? 9.4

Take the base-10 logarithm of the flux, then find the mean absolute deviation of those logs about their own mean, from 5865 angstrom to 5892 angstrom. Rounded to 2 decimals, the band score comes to 0.11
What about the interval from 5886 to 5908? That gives 0.11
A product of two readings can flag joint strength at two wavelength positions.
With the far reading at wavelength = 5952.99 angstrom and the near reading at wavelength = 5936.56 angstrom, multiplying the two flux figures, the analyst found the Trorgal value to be 102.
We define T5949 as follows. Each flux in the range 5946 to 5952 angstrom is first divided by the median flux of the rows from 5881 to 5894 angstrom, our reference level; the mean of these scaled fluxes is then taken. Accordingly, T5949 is 2.13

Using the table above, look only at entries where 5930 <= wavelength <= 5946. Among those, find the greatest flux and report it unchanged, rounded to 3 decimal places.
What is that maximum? 10.260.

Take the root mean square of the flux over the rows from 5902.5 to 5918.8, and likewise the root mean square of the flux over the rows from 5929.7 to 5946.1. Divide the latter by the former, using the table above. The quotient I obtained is 1.15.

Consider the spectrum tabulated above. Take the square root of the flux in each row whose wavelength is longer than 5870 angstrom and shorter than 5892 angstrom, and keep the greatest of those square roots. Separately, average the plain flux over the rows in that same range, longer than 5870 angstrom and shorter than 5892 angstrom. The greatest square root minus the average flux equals -4.0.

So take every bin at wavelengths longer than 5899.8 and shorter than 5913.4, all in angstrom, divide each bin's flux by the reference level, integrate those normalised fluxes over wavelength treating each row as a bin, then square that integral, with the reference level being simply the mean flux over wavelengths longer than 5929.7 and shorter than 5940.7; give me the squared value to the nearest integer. 120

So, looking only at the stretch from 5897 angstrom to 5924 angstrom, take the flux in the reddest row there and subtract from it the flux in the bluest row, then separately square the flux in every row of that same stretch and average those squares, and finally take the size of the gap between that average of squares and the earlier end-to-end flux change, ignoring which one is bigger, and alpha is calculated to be 67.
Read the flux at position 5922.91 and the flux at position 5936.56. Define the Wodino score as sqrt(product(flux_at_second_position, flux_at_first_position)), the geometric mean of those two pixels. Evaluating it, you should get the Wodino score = 9.84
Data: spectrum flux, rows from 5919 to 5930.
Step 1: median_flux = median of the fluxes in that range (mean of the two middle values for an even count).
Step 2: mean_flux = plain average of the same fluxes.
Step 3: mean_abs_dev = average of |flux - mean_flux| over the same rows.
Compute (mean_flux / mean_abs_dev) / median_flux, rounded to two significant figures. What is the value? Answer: 8.7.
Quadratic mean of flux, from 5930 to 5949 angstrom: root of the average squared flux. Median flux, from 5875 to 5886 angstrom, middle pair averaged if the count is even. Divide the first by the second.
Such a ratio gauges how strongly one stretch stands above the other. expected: 1.36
